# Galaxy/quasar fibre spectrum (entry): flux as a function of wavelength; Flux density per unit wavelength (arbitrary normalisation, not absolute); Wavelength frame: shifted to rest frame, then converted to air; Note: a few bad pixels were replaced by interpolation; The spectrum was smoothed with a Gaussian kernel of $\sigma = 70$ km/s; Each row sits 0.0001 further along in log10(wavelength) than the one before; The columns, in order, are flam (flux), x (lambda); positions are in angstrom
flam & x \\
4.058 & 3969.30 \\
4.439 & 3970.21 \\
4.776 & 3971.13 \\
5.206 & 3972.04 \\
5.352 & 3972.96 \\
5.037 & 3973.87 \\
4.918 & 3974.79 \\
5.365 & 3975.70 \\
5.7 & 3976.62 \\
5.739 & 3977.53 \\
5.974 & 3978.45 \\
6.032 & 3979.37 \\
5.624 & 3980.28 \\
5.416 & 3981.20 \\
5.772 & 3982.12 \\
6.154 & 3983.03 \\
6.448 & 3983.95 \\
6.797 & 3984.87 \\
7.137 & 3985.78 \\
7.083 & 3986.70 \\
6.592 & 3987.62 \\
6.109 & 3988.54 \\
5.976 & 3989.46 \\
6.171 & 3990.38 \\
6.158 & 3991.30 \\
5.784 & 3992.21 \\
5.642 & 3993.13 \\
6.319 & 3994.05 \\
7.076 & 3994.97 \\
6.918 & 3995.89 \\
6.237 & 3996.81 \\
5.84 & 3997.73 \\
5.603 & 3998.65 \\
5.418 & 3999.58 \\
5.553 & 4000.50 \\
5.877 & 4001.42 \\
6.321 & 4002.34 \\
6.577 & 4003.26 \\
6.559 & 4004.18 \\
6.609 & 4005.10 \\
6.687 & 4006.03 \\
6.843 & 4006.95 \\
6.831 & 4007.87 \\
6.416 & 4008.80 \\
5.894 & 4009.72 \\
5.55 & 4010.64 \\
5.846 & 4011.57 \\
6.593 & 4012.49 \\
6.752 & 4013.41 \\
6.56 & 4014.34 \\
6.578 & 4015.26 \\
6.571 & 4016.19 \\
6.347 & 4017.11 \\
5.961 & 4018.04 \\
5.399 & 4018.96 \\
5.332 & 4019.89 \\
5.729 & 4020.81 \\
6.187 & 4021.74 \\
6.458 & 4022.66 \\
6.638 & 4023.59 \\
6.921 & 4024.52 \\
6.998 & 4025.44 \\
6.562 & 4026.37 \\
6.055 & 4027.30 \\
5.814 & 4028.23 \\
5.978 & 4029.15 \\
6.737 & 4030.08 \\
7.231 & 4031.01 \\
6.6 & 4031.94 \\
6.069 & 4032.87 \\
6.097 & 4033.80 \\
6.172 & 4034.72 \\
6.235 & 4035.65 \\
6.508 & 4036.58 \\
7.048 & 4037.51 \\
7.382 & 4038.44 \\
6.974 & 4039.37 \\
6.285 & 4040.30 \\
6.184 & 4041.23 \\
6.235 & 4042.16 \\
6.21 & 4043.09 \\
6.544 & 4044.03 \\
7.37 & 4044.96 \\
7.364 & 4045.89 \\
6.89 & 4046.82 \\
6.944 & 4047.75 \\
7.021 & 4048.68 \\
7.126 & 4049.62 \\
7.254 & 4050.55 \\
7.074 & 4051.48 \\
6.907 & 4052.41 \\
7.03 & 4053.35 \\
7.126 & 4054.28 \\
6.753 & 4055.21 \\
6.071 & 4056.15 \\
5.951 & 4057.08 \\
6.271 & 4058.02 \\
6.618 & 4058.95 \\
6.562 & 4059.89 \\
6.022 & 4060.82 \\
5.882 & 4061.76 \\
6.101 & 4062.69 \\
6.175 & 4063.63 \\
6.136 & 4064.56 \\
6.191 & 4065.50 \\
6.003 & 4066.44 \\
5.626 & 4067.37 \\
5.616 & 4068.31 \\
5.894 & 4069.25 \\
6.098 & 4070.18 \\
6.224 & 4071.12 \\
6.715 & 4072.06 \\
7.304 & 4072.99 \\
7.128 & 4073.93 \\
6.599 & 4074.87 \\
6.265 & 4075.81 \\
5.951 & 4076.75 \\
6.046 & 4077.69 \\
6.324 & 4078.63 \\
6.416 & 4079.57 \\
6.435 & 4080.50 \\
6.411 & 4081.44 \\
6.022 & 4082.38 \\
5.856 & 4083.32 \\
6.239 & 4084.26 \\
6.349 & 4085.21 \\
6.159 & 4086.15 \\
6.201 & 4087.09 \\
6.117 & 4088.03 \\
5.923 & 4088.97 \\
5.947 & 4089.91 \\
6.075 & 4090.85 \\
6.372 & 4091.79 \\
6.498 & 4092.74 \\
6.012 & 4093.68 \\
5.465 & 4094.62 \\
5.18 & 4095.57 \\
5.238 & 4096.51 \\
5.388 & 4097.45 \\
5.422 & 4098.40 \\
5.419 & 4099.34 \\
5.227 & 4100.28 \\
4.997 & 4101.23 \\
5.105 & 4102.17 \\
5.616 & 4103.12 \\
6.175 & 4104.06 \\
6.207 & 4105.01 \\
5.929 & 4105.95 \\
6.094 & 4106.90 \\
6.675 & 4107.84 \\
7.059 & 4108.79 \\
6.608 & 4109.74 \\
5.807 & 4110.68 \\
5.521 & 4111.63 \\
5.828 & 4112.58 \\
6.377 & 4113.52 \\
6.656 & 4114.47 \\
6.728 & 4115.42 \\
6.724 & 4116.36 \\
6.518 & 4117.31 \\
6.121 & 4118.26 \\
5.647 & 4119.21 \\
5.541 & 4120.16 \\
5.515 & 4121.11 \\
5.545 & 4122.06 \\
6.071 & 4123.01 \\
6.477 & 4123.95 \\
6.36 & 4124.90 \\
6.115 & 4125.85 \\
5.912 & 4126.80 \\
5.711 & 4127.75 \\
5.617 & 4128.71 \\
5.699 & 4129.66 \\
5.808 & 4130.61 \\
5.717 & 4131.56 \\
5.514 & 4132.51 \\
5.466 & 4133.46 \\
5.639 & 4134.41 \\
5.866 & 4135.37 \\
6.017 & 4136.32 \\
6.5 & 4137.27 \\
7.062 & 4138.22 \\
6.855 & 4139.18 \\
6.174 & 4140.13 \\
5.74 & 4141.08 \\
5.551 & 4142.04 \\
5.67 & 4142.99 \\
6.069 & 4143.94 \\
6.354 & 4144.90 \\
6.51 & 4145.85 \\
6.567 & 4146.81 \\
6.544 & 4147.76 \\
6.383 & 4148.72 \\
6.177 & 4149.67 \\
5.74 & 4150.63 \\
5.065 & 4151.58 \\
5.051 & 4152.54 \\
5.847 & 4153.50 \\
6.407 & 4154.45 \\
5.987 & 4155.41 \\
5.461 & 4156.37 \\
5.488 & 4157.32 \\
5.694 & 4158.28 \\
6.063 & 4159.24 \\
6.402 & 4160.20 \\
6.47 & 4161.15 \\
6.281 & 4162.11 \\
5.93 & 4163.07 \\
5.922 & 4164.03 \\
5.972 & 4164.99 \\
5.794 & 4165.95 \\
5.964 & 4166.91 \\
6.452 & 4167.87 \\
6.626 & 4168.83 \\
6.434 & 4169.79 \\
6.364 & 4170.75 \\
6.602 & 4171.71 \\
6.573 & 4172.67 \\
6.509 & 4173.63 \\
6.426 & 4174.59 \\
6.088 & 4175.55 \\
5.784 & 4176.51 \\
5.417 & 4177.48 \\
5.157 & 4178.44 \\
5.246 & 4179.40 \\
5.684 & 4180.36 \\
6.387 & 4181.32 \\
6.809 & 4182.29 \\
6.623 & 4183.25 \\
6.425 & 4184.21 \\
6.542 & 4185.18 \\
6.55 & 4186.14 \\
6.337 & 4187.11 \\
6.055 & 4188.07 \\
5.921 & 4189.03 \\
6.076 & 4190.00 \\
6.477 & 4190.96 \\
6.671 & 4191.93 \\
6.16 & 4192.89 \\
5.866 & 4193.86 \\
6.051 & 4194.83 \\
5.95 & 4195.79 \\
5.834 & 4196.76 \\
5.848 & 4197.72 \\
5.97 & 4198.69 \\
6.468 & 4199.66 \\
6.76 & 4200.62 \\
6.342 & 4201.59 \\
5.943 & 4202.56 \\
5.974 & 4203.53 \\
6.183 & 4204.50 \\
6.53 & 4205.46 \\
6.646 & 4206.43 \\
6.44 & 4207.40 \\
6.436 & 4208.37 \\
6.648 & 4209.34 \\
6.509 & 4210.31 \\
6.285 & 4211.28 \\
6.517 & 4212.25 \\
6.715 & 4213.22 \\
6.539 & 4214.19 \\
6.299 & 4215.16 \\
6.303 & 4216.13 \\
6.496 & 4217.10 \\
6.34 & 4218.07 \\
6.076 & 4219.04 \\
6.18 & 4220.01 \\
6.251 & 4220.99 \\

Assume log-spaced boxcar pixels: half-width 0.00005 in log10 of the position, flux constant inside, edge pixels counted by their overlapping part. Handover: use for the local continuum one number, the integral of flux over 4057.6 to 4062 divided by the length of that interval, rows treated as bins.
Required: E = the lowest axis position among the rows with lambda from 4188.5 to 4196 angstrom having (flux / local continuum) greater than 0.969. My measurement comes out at 4190.96 angstrom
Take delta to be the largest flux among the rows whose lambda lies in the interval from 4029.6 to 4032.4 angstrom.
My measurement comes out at 7.231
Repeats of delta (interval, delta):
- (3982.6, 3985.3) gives 6.797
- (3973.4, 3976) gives 5.365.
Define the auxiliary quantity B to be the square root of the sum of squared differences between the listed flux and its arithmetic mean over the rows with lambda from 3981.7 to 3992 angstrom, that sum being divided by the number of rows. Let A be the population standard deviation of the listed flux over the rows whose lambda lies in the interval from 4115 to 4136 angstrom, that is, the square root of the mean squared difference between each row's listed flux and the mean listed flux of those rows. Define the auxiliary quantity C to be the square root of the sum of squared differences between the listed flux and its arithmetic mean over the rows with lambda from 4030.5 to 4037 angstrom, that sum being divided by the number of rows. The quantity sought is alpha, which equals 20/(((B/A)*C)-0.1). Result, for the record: 64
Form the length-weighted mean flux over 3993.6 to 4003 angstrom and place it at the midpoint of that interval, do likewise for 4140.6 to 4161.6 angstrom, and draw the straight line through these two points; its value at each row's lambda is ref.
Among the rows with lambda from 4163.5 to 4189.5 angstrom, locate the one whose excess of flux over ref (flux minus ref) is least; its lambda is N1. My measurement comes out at 4178.44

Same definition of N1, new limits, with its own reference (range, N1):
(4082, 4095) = 4094.62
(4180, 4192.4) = 4180.36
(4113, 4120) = 4119.21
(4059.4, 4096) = 4095.57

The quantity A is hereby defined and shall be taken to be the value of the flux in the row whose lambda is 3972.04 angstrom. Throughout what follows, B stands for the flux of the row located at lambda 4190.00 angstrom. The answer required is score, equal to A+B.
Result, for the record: 11.3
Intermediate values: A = 5.206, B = 6.076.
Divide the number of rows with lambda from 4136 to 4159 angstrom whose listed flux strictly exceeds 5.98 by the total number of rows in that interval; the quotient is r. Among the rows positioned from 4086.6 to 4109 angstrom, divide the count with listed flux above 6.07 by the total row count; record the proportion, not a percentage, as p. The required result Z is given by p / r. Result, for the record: 0.71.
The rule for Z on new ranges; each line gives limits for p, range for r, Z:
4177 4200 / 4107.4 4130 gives 0.92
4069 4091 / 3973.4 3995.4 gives 1.42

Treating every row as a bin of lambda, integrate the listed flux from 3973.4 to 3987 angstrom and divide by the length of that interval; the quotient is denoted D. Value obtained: 5.94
